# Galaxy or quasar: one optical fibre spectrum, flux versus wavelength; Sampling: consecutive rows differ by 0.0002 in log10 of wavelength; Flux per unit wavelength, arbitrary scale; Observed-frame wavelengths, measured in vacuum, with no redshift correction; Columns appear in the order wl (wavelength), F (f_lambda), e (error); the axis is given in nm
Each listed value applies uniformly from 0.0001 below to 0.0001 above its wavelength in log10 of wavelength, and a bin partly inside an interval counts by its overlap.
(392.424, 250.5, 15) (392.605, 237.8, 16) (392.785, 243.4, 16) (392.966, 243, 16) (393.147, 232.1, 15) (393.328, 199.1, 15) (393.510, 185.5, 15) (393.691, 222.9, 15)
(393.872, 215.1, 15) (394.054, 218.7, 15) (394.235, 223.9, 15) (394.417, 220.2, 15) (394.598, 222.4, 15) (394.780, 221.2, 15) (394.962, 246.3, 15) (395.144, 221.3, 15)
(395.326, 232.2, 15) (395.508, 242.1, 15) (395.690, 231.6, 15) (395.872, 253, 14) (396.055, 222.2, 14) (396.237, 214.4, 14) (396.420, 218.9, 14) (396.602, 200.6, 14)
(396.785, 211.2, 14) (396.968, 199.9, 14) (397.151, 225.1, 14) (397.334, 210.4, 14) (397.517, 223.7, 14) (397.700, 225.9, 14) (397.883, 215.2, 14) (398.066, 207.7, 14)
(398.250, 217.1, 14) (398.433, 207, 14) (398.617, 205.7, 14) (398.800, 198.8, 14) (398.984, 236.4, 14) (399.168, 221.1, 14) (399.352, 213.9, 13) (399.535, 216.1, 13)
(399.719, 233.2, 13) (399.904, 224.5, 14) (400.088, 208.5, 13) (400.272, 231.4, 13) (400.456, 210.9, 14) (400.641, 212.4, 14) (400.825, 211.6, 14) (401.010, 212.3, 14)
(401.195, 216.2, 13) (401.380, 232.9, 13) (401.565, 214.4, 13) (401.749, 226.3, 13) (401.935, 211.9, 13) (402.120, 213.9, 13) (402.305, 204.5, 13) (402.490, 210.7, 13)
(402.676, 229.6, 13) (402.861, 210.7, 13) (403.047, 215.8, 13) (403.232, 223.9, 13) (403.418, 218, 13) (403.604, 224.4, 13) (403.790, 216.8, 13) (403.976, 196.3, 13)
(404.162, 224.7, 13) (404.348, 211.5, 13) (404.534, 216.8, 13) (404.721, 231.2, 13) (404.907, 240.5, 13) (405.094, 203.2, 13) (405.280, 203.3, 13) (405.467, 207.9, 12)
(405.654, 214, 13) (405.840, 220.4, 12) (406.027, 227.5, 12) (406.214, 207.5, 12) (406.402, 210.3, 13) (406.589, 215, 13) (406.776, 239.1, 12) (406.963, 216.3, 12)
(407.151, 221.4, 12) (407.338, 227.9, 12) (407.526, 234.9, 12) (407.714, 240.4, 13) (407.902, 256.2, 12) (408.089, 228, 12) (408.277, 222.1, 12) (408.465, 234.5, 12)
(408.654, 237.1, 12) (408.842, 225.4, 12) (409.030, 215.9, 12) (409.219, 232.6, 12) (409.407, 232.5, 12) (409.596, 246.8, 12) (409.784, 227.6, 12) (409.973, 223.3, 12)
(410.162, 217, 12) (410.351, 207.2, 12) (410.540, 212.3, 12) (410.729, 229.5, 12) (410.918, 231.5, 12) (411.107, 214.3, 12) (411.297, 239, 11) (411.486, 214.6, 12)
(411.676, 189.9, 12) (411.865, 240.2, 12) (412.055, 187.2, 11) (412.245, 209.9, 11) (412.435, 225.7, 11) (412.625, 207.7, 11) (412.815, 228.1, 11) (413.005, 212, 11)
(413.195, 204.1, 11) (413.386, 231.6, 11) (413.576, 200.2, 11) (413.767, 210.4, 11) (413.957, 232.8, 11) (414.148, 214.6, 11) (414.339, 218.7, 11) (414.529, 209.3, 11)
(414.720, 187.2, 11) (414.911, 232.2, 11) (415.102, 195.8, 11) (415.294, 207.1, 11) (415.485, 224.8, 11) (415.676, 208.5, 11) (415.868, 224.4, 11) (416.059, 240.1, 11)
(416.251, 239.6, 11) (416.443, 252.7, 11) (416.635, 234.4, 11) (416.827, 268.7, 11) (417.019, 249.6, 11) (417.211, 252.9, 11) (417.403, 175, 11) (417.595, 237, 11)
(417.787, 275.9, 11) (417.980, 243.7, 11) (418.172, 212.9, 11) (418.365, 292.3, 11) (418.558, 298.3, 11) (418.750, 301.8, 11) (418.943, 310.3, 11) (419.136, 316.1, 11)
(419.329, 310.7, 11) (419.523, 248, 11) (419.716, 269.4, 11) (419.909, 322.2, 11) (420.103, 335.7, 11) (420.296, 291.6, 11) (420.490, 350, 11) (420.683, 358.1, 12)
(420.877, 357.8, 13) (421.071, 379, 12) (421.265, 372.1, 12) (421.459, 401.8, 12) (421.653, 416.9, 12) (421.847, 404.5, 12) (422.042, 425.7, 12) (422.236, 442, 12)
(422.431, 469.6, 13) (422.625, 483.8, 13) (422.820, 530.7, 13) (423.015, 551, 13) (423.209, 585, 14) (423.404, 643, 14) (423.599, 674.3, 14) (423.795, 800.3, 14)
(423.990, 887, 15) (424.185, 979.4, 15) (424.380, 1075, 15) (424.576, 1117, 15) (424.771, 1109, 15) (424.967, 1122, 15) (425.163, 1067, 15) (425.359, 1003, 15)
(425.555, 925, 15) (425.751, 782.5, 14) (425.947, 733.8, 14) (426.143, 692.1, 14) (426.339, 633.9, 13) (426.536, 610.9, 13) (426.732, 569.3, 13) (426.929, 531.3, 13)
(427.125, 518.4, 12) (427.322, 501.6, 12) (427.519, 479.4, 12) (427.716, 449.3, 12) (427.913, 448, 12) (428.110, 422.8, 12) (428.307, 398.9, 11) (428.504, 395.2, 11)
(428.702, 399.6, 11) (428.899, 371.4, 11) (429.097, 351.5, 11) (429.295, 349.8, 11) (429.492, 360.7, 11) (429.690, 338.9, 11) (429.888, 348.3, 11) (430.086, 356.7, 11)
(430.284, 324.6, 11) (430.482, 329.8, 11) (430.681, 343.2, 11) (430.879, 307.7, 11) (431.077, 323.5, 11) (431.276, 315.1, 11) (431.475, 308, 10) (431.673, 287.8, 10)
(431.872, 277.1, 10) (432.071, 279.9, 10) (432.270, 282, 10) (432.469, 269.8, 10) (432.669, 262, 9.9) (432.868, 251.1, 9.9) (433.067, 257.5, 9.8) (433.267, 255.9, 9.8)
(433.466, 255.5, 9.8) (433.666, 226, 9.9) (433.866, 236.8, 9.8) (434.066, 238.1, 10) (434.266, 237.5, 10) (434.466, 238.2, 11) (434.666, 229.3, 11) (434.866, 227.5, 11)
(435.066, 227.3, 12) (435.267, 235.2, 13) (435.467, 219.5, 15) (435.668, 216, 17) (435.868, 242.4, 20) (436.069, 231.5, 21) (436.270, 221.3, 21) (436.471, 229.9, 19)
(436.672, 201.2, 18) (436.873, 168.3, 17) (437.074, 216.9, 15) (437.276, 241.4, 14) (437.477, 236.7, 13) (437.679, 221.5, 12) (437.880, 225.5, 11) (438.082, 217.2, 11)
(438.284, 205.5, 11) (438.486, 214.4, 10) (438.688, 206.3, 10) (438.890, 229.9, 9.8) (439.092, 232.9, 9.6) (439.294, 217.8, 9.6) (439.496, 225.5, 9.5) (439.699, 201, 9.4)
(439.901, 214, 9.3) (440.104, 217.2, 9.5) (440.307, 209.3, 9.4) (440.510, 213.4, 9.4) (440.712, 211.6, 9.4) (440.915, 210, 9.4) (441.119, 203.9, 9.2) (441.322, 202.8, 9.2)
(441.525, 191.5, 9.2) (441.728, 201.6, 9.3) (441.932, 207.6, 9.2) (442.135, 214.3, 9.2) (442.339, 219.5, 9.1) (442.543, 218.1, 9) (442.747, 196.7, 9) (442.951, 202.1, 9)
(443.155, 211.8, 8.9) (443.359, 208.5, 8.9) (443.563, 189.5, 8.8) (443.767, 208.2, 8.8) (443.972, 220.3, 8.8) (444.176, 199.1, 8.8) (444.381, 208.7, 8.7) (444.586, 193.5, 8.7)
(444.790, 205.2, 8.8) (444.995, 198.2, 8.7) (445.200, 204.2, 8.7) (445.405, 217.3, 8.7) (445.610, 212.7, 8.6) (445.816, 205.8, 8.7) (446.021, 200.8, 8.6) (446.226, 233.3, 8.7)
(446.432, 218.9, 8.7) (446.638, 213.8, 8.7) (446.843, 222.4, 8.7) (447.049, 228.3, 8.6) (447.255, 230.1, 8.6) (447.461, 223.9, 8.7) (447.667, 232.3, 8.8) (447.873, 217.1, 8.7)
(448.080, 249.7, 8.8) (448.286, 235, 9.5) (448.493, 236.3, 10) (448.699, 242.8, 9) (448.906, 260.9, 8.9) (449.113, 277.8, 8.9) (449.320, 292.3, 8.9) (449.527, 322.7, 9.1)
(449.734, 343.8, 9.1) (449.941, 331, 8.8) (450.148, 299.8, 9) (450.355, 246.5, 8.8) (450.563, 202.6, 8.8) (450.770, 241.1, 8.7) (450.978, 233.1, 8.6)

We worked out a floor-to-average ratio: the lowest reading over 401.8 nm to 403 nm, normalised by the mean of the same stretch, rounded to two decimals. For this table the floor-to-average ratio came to 0.96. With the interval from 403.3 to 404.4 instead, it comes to 0.91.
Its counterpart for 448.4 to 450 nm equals 0.82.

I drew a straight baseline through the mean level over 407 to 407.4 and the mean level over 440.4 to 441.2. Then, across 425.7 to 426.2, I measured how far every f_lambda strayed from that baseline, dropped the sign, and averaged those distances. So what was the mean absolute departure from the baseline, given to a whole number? 520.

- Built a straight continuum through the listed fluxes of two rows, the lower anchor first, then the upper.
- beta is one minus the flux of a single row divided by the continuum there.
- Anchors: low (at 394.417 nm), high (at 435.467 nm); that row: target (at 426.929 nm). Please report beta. -1.42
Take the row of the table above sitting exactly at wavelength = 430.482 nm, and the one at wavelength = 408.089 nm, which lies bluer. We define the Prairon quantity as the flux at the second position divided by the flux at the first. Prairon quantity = 0.69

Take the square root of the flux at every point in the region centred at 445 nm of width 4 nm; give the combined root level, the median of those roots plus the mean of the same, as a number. 28.9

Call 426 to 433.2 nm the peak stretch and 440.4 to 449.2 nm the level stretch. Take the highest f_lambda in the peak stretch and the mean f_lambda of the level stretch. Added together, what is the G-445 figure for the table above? 908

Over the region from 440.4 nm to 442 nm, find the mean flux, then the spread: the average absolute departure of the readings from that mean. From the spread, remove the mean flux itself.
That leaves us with -200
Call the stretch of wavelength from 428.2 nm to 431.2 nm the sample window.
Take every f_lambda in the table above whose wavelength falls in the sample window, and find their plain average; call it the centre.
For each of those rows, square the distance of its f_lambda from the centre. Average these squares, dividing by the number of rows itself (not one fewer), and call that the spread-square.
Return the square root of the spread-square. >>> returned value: 27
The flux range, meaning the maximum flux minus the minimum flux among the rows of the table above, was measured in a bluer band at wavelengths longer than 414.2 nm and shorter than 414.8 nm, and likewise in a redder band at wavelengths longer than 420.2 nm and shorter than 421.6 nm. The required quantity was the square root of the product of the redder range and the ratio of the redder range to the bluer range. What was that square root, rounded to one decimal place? 19.6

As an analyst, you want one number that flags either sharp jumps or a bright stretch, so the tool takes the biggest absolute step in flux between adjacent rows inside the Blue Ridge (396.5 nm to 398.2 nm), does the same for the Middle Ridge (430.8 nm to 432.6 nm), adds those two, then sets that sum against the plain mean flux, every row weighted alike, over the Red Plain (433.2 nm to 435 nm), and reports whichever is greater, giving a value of 238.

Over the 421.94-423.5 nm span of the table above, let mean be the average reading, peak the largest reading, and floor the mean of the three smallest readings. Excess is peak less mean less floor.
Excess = -319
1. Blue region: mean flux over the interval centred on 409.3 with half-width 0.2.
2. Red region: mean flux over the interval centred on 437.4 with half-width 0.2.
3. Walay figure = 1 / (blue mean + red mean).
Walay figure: 0.0021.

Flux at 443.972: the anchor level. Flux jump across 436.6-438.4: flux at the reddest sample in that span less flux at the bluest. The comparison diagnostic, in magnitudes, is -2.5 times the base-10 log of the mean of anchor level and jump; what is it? -5.13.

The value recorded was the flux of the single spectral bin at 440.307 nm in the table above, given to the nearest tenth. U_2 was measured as 209.3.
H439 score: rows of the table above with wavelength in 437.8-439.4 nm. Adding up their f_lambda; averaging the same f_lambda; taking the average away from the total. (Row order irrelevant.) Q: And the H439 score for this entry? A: 1531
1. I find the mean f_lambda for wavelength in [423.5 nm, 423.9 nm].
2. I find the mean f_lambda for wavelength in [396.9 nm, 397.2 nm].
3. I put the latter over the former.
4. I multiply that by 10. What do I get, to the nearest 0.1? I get 2.9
